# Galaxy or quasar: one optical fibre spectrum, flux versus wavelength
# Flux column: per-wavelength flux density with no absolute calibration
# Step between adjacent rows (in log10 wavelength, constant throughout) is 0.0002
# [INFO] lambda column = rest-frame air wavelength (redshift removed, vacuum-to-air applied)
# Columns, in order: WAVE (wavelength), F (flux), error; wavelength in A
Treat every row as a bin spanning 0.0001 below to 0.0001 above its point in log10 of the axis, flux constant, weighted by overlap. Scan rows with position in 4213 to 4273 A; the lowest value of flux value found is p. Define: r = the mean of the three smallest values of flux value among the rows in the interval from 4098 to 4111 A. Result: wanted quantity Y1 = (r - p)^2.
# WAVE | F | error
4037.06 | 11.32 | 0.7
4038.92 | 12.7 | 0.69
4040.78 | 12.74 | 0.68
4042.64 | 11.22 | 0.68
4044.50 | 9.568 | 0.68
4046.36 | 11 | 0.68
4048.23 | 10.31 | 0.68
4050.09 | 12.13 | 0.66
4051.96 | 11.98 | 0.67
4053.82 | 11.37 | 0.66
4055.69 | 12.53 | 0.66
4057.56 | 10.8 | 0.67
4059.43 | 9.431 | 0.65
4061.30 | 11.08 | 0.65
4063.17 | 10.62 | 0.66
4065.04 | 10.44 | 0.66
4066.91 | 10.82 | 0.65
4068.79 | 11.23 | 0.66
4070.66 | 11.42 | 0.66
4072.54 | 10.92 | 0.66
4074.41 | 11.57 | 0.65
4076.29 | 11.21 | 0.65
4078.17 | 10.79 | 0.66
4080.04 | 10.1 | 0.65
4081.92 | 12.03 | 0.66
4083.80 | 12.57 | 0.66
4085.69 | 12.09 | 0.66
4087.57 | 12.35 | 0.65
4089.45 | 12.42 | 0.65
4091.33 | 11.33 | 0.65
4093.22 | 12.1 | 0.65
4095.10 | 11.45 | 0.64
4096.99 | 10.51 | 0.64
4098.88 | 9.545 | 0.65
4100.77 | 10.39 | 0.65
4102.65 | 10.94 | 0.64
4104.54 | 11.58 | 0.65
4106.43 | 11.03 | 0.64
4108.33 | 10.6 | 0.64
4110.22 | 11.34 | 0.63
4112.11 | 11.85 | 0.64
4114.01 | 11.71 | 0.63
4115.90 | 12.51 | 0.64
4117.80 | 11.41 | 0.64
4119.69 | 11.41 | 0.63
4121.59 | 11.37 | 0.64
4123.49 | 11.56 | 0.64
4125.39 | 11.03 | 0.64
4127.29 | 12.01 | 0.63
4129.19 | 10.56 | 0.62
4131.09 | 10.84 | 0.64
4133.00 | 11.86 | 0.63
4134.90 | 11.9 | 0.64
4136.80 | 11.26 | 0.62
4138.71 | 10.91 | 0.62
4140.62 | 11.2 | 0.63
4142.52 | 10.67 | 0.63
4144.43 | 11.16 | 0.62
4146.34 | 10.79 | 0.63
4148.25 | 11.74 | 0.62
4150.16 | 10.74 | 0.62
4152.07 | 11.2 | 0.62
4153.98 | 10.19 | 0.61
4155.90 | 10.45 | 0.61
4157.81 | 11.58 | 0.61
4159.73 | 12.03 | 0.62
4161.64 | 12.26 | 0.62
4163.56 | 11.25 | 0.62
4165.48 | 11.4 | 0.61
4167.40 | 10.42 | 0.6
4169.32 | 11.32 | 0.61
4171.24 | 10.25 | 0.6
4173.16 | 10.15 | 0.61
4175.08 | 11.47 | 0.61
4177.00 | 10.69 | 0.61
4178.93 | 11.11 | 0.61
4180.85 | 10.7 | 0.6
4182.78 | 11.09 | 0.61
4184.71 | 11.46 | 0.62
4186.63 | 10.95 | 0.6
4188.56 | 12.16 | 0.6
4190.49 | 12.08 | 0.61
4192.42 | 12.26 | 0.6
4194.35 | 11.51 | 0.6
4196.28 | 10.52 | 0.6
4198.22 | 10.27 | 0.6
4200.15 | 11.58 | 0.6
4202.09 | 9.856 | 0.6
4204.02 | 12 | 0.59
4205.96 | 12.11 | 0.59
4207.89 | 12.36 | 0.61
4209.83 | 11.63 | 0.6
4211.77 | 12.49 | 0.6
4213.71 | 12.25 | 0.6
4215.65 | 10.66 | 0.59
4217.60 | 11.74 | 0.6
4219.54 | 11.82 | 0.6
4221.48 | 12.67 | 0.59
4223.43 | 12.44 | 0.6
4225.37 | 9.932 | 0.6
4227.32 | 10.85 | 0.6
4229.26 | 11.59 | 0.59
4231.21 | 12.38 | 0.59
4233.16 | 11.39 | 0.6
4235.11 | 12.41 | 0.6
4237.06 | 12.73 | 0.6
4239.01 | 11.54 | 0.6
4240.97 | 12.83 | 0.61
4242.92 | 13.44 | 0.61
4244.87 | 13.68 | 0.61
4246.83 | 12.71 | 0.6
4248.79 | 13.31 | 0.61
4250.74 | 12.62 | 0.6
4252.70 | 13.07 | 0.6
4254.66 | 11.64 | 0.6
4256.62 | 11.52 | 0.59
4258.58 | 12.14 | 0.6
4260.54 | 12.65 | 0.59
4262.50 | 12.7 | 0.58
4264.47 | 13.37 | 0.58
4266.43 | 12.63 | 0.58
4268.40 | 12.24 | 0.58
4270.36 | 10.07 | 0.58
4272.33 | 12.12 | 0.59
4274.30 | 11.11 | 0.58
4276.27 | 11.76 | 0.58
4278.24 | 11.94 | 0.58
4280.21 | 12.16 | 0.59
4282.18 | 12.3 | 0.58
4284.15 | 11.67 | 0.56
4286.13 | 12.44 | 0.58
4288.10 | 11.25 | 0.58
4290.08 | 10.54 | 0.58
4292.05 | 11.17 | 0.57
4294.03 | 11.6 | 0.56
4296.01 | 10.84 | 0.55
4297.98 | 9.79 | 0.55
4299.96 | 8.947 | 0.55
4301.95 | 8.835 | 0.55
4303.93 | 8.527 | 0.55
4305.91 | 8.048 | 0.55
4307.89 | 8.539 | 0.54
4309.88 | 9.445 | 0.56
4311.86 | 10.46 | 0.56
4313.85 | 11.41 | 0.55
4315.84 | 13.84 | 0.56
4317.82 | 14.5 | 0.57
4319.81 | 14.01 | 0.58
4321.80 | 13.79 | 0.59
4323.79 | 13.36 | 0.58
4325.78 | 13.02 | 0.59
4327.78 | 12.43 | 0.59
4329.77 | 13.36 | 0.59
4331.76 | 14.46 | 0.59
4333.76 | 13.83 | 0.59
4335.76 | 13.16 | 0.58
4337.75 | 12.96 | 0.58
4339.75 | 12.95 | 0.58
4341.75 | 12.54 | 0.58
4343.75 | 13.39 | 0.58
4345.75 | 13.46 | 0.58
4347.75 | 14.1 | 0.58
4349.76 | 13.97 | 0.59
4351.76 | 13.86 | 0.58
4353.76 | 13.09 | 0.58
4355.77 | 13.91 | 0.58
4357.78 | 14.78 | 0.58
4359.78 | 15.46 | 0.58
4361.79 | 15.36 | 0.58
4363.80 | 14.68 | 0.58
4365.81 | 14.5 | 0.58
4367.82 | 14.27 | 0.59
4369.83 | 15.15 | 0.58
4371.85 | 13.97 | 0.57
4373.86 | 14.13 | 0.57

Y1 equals 0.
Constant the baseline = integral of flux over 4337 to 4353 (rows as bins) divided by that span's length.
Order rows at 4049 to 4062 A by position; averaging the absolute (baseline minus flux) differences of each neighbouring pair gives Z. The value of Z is 1.11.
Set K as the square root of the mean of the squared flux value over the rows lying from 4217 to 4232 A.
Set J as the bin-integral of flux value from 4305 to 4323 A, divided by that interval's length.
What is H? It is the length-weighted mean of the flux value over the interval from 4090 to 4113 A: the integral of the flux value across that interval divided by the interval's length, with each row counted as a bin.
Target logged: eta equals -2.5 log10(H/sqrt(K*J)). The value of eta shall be 0.06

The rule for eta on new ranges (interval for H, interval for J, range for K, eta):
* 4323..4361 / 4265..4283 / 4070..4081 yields -0.19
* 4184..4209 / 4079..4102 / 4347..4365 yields 0.12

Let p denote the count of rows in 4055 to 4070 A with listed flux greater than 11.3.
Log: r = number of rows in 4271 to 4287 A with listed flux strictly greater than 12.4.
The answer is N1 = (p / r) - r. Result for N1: 0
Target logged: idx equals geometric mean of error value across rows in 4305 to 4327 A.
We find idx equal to 0.566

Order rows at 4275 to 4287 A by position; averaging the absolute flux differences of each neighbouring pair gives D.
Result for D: 0.39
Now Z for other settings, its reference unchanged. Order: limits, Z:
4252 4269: 0.57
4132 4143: 0.37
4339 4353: 0.37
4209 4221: 0.77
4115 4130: 0.61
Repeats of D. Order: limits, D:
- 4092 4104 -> 0.79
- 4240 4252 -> 0.62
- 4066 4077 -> 0.42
